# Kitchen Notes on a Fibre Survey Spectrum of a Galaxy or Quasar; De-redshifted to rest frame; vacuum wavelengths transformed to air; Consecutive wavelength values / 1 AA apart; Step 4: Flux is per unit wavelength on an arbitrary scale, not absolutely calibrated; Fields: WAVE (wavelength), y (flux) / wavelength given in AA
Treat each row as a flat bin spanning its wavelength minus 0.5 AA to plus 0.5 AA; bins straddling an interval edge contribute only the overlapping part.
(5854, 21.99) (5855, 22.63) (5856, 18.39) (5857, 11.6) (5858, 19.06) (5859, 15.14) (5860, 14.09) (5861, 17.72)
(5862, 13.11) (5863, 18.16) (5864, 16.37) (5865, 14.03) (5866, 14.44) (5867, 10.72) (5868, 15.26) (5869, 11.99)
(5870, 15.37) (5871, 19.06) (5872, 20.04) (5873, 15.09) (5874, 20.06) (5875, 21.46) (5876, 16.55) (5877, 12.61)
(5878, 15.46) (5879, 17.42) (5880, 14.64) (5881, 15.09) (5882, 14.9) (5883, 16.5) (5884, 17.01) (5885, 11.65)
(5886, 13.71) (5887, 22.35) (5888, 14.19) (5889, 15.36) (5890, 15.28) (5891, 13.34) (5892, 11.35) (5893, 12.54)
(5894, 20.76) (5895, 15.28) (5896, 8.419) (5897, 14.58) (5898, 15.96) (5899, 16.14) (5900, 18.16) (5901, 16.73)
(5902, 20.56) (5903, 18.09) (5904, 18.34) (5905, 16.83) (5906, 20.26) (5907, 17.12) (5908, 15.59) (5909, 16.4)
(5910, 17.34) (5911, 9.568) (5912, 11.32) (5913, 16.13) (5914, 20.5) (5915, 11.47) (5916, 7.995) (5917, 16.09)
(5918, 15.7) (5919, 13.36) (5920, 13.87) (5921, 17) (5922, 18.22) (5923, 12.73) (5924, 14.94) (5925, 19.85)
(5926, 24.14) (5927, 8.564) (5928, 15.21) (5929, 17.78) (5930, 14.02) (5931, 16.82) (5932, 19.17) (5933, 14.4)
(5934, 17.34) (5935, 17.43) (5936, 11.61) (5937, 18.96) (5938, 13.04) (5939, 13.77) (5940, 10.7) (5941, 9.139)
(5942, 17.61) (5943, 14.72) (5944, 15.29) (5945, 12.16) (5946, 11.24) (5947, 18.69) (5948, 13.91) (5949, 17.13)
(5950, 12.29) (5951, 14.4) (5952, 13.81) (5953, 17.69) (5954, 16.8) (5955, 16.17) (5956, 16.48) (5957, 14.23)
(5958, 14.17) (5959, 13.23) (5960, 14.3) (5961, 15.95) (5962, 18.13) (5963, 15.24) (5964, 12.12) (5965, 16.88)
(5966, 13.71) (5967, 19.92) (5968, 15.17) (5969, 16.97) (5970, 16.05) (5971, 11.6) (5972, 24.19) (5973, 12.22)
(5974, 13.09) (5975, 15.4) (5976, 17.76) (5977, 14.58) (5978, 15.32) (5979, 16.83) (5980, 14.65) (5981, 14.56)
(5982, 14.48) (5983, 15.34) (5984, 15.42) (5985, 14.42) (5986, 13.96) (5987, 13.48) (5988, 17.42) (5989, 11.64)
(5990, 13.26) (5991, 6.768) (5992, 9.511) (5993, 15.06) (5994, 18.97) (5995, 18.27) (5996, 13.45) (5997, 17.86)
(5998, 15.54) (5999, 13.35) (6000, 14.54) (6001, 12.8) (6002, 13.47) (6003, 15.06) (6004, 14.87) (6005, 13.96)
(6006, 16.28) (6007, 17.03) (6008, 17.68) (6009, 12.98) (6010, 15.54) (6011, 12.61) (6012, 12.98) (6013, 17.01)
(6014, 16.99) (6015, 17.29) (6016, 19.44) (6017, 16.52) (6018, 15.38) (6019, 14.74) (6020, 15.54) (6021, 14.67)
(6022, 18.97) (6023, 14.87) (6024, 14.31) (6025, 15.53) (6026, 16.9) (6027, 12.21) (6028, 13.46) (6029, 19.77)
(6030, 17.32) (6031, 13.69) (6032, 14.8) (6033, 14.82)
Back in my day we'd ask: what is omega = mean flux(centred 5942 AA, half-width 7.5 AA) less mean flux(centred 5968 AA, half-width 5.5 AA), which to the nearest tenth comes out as -1.5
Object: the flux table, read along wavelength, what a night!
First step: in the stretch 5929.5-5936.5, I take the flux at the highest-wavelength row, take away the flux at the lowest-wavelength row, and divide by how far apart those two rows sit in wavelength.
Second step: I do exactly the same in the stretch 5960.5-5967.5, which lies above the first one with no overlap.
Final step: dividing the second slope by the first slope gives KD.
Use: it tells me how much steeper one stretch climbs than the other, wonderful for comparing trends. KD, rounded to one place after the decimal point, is -1.6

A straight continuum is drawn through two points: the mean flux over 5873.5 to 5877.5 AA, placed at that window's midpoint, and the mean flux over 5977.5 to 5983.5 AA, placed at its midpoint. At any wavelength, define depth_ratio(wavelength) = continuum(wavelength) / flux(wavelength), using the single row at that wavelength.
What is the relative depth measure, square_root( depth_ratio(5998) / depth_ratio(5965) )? 1.02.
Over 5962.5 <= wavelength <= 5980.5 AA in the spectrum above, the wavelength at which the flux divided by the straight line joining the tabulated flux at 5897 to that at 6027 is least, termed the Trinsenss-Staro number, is 5971 AA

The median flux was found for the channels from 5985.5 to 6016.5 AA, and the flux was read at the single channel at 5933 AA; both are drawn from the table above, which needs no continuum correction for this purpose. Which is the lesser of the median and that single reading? 14.4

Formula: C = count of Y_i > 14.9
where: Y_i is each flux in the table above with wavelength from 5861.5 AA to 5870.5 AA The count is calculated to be 4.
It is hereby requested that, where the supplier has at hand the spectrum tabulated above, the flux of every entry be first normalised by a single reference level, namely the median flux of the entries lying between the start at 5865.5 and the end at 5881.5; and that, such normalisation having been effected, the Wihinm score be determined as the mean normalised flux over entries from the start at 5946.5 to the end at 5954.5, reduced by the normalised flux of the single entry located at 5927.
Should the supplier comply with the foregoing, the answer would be 0.46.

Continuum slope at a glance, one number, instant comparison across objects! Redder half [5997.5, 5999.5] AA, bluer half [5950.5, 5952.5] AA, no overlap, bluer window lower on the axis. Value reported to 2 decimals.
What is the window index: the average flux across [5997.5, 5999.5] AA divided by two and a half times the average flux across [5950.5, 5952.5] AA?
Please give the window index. 0.41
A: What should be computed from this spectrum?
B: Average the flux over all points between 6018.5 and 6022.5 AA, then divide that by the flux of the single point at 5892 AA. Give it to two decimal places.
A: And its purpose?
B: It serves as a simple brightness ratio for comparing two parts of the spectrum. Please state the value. 1.41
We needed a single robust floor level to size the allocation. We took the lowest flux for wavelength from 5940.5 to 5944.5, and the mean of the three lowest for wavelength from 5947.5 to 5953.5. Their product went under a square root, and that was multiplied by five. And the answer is 55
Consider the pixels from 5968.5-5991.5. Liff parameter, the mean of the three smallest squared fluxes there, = 105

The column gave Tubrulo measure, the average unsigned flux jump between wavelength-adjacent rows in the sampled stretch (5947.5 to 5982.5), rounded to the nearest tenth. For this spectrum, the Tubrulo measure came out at 2.8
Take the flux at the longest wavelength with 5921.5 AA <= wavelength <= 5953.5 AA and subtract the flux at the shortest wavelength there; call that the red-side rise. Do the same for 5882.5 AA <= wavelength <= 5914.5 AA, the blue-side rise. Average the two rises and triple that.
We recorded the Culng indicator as 5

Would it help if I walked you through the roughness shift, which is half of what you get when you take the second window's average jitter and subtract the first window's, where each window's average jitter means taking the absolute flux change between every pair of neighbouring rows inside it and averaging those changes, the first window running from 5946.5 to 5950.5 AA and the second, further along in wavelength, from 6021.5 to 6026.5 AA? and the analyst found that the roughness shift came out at -1.2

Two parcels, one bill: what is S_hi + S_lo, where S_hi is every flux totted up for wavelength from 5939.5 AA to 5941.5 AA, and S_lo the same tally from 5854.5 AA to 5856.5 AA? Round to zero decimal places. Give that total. 61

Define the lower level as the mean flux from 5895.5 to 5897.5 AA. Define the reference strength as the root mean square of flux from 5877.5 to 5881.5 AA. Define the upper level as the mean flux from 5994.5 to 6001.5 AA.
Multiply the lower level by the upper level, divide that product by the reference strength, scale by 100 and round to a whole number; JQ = 1108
